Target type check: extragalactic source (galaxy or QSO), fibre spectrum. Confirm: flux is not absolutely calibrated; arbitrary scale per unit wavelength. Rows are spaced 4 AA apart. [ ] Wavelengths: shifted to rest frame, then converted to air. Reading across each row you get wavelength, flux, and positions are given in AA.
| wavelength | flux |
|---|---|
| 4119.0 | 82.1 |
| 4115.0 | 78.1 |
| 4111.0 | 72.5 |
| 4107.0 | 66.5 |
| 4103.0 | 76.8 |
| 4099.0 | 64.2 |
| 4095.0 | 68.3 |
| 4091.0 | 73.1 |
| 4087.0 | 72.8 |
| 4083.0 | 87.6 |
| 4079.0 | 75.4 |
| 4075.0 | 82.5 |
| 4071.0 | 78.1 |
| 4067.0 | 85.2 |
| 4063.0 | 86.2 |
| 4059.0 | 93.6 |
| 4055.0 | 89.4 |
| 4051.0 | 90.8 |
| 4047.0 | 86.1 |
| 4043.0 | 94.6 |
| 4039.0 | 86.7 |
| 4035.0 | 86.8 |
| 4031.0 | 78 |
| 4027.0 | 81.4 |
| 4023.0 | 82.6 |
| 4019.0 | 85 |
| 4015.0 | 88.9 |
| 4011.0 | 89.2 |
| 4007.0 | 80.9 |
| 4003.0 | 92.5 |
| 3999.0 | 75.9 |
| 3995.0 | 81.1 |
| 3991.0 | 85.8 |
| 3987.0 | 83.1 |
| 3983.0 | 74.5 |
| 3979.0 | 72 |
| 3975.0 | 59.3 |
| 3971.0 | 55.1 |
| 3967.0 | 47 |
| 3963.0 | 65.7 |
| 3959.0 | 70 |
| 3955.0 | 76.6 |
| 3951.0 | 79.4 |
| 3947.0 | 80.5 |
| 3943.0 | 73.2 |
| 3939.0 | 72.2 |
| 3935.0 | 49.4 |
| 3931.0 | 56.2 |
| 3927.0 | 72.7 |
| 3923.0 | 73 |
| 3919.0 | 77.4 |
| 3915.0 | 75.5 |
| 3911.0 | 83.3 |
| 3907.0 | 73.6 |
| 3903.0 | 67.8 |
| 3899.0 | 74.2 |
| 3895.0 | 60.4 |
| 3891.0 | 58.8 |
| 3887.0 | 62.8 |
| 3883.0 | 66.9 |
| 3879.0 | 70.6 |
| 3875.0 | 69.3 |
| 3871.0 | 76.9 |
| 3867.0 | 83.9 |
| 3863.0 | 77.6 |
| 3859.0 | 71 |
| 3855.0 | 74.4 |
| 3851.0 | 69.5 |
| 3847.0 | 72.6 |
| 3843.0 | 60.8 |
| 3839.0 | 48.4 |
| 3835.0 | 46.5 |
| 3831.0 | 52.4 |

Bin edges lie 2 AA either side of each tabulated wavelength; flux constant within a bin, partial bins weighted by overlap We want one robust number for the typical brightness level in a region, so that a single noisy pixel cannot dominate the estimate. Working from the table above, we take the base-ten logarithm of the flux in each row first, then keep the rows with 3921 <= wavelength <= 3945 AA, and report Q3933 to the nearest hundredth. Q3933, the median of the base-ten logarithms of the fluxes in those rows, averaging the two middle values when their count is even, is 1.86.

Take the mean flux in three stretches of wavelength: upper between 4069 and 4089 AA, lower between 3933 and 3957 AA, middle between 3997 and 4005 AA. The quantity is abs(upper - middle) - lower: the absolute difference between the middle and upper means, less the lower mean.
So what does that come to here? -67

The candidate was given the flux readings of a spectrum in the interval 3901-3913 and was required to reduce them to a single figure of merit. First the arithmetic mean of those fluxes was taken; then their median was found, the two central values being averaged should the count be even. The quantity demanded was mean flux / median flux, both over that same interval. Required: 1.02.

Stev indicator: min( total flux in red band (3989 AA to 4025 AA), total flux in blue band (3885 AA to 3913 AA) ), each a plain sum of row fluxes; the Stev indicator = 481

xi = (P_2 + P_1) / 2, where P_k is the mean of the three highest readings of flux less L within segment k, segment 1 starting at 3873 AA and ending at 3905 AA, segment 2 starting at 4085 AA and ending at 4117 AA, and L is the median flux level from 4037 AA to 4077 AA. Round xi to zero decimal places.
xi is -13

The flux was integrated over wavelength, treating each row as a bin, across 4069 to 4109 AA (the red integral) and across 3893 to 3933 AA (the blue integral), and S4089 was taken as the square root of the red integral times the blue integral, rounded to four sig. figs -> 2918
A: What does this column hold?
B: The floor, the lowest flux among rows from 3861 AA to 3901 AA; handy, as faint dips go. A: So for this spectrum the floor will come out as 58.8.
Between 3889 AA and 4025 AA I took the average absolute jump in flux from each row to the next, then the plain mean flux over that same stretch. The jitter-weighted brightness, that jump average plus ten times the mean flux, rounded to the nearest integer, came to 740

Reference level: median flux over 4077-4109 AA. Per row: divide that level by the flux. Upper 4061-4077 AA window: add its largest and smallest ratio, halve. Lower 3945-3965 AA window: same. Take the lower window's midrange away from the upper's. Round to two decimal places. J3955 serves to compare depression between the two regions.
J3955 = -0.12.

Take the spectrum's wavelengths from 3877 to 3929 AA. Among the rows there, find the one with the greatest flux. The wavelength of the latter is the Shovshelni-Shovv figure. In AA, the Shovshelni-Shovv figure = 3911.0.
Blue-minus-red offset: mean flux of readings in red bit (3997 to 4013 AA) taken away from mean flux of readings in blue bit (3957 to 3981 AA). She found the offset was -23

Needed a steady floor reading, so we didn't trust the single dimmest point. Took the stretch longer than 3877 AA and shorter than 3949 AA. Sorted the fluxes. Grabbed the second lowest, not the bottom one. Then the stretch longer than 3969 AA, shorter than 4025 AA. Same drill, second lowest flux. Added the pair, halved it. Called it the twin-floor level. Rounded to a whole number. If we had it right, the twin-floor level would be 58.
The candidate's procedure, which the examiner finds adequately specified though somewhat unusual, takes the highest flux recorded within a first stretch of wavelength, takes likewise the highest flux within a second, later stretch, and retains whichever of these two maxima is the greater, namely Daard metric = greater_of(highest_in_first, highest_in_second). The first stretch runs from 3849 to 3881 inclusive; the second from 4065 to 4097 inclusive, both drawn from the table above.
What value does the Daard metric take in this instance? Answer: 88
